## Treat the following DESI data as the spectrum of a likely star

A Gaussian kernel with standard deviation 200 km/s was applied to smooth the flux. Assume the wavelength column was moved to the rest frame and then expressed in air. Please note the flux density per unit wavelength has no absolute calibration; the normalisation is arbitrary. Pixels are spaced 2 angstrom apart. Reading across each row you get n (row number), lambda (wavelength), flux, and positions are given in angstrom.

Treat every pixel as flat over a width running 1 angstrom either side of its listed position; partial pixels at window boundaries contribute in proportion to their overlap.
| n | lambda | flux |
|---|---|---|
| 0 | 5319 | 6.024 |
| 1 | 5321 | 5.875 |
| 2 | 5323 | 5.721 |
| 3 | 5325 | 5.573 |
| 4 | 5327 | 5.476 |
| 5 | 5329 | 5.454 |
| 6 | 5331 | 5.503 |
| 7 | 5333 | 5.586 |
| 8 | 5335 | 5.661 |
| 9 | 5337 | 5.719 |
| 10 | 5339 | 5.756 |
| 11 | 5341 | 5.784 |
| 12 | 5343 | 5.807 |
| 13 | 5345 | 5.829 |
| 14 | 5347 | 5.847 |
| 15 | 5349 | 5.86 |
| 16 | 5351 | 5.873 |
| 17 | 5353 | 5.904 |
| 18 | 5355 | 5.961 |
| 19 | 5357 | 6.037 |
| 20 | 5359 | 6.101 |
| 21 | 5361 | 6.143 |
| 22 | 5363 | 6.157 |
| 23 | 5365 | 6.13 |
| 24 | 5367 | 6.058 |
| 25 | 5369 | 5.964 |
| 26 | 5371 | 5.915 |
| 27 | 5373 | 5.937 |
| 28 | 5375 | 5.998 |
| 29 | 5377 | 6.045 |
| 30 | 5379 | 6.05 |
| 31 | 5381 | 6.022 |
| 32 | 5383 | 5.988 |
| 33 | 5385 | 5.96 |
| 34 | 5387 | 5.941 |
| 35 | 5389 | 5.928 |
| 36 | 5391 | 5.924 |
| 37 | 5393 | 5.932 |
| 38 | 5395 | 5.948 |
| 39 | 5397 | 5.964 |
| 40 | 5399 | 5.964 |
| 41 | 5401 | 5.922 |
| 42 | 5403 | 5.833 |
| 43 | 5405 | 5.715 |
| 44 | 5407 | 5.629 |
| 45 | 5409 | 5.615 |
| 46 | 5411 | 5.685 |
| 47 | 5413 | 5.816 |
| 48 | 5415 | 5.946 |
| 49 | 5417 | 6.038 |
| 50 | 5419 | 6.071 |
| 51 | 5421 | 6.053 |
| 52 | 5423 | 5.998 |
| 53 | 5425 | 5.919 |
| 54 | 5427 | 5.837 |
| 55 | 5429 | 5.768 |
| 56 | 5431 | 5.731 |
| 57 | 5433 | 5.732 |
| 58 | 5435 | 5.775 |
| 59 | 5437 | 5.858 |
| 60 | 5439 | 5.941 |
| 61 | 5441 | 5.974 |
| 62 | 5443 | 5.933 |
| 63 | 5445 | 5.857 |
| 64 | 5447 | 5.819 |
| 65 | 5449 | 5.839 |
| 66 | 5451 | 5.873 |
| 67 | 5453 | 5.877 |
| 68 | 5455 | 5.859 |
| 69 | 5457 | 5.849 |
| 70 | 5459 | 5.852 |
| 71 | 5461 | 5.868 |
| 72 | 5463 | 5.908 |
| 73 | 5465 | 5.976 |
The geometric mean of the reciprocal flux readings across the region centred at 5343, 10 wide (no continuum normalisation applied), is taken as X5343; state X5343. 0.172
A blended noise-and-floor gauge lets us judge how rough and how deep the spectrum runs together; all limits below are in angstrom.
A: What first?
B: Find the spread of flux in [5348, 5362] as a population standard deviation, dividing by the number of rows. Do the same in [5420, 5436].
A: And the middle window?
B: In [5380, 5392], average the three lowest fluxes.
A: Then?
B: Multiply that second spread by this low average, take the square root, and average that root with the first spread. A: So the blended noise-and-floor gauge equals 0.47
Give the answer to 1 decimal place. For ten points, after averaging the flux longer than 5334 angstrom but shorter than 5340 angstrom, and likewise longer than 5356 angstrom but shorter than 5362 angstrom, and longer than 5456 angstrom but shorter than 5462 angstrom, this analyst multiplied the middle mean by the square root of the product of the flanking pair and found 35.2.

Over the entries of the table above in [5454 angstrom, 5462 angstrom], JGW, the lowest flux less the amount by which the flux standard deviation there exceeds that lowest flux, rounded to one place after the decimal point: 11.7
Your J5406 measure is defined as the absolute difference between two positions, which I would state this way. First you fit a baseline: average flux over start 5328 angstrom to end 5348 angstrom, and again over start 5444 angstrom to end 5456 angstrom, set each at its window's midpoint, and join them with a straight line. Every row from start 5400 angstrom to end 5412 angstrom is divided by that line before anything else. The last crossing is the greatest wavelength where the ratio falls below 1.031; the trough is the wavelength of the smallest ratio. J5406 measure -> 2 angstrom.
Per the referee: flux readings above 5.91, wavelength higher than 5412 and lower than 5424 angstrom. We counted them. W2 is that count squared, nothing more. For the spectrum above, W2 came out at 25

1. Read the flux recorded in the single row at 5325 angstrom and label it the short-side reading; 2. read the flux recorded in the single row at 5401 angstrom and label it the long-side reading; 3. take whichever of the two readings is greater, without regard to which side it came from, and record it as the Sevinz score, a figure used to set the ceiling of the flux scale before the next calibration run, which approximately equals 5.92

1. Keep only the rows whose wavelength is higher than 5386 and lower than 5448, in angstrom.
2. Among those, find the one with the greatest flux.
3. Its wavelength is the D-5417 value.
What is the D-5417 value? 5419 angstrom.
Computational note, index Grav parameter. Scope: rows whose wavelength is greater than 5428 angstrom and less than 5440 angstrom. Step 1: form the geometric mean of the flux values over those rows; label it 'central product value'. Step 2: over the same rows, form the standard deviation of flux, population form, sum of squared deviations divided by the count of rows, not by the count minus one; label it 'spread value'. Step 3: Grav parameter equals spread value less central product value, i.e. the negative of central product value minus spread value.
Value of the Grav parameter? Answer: -5.72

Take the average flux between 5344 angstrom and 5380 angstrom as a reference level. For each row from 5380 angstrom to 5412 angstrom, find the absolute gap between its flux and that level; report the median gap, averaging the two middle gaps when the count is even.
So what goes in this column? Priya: 0.059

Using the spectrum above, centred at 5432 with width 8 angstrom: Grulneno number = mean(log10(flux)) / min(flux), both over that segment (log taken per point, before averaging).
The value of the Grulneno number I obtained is 0.133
